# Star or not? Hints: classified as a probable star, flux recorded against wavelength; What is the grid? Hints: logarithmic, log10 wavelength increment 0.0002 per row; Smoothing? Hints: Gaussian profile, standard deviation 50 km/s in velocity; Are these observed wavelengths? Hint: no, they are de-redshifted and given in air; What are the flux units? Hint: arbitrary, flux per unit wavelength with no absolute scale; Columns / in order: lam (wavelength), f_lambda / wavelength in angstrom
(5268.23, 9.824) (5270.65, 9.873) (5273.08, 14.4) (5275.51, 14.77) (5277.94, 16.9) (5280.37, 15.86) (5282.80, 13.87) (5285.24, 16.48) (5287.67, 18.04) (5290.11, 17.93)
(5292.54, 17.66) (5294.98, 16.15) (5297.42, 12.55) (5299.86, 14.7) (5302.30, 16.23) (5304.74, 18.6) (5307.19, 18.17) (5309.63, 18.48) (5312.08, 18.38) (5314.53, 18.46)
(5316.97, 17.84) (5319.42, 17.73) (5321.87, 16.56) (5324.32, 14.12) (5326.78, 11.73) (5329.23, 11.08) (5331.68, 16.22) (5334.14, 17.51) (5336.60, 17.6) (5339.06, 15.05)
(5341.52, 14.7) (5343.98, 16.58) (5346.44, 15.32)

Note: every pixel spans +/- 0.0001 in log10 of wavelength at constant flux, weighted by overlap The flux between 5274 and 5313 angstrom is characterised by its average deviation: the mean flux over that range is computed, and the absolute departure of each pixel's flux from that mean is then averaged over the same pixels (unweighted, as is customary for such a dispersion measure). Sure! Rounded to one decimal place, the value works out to 1.5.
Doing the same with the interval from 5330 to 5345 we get 1.0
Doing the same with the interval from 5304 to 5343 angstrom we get 1.9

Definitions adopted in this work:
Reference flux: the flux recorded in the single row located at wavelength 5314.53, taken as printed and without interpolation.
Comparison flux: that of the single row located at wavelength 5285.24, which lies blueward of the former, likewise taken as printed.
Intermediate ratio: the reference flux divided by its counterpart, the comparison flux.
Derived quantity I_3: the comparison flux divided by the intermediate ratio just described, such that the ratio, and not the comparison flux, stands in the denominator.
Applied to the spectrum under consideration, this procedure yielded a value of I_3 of 15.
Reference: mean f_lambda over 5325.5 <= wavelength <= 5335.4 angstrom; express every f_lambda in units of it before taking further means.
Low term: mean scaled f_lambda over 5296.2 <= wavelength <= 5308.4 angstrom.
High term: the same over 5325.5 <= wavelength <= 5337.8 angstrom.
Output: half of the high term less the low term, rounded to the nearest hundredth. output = -0.04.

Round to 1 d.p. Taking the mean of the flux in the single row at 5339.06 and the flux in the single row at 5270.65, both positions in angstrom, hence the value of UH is 12.5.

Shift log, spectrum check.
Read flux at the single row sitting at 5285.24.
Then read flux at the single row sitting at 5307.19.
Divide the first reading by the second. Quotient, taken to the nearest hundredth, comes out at 0.91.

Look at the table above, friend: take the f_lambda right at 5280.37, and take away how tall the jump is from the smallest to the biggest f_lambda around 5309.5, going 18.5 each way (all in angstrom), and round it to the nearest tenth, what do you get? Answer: 9.0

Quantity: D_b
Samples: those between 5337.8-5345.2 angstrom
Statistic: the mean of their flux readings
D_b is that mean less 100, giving -84.6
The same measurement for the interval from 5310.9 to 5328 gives -83.6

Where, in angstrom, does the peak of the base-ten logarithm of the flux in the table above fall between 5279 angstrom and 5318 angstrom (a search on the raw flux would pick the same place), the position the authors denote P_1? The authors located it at 5304.74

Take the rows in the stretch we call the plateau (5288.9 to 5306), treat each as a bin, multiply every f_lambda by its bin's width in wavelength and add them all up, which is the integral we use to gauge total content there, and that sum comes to 278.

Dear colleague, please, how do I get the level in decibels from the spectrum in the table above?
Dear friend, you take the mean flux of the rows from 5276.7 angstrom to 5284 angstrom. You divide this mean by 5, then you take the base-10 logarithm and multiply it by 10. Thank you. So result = 4.9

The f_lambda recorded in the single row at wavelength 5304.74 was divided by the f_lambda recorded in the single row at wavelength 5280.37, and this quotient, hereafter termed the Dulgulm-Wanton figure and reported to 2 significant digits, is 1.2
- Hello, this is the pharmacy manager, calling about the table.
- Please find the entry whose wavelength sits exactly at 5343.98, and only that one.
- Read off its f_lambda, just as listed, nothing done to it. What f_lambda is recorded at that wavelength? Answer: 16.58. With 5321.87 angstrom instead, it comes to 16.56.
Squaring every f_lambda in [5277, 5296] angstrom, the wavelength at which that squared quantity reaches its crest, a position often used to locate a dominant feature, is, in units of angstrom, 5287.67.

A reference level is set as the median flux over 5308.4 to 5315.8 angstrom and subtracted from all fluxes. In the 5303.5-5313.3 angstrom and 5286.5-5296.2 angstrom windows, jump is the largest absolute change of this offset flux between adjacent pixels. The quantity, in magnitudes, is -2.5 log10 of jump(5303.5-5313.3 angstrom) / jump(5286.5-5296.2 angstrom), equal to 1.4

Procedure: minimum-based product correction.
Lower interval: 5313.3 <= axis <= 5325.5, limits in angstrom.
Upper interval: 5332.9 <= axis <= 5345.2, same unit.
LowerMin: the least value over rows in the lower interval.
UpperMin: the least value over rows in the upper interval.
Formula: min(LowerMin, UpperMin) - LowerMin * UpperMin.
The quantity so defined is -193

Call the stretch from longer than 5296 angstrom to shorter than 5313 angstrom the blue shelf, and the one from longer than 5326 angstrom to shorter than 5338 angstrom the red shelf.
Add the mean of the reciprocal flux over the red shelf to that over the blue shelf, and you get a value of 0.131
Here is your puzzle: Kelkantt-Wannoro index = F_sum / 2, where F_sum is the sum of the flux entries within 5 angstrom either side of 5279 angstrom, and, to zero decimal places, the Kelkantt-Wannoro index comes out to 31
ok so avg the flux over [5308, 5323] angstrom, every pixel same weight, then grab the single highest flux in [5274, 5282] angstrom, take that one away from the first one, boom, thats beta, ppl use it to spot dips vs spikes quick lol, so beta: 1.0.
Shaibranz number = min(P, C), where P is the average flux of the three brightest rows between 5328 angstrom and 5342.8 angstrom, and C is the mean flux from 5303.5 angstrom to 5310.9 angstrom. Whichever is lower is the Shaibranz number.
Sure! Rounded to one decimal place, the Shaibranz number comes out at 17.1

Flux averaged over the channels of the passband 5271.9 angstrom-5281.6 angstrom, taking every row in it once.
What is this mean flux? 15.5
